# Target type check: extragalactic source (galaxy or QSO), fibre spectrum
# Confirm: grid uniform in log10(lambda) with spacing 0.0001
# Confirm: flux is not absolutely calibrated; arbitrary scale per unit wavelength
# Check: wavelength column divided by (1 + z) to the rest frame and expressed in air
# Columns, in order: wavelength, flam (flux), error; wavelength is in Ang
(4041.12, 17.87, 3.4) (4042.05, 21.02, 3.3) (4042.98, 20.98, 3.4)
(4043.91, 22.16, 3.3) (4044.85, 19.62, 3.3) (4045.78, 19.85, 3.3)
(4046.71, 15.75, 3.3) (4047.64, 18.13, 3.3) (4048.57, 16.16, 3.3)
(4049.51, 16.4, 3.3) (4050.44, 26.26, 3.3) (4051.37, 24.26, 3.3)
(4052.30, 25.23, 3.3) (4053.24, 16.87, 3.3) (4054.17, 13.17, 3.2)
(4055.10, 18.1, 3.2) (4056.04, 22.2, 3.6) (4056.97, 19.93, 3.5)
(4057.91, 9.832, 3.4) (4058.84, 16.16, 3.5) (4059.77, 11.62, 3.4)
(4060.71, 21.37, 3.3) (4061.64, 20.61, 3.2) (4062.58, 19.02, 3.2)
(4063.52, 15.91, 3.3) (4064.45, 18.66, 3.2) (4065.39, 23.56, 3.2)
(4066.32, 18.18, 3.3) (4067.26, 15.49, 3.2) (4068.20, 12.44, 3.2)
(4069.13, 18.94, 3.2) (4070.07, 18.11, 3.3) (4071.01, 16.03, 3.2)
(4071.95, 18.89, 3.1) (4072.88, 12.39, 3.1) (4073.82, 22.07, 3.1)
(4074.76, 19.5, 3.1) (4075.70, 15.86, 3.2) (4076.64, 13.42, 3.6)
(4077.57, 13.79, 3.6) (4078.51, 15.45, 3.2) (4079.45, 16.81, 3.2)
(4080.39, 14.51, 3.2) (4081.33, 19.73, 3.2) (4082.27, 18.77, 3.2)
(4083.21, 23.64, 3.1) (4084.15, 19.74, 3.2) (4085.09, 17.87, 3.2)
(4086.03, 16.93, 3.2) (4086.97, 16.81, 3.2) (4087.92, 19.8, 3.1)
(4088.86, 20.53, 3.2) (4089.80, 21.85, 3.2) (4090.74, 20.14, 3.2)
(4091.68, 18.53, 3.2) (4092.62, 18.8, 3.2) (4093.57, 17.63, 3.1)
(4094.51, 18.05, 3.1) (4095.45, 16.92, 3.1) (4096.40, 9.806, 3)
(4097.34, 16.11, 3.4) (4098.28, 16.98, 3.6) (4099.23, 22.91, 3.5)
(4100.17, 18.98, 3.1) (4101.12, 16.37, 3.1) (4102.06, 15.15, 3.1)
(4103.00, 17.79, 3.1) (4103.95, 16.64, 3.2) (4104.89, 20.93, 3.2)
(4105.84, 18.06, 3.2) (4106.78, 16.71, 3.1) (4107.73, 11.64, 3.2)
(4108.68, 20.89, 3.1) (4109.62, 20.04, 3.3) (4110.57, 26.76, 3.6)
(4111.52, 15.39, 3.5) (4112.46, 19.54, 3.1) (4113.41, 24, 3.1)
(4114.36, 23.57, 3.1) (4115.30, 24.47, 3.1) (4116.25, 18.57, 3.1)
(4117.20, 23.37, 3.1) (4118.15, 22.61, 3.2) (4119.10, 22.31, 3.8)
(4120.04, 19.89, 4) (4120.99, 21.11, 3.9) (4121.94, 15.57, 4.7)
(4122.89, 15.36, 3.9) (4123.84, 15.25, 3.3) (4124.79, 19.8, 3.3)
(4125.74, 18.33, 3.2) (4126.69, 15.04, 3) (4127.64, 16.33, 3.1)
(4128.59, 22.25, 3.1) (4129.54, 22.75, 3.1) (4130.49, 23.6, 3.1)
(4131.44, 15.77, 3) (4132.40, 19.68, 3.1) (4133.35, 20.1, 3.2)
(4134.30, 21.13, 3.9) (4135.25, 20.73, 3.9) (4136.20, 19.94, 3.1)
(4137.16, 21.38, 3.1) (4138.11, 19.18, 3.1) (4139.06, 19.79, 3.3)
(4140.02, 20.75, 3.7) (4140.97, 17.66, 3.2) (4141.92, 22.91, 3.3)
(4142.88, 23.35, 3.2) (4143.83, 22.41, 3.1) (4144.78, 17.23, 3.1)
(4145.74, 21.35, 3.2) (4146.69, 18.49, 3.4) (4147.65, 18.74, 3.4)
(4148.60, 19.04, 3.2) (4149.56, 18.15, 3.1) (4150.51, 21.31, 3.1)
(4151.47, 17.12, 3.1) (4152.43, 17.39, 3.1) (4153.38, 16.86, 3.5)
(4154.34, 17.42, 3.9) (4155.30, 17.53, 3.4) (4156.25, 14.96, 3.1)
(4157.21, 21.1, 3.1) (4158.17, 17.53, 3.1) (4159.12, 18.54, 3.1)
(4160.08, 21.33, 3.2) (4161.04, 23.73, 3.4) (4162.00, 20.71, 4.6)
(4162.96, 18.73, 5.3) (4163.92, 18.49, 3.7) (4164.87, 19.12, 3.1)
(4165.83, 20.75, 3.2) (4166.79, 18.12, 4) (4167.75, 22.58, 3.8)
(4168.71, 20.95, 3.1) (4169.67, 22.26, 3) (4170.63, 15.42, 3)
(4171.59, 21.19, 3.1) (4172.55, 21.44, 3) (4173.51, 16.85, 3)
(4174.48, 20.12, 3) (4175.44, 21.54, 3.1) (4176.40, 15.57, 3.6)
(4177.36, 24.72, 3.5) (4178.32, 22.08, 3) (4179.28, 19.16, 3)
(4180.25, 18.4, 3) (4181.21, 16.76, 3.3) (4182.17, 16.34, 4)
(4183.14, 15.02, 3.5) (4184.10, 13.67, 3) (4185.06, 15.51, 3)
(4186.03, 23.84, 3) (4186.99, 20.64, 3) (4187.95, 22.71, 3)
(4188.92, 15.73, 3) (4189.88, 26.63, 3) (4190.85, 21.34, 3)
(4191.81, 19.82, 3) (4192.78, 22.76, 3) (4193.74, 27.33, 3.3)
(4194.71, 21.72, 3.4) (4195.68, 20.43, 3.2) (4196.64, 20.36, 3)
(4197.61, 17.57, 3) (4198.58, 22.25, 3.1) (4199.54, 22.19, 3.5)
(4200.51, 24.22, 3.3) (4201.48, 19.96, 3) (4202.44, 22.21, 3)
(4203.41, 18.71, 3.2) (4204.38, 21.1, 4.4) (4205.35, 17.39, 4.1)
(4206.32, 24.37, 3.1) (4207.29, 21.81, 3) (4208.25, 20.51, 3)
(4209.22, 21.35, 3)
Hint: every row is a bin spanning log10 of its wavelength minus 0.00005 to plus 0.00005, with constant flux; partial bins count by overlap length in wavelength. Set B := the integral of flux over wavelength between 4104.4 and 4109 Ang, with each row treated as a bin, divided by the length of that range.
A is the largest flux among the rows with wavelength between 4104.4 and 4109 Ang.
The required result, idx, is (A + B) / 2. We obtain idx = 19.2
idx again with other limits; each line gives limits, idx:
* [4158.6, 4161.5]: 22.4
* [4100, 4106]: 19.3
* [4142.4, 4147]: 22.0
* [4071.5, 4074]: 19.7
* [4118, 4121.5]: 22.0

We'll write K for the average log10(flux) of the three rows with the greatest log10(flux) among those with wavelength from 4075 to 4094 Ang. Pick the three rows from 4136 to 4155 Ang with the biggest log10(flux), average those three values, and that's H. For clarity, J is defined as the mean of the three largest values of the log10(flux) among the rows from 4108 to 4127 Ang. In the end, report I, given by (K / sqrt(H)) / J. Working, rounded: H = 1.36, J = 1.40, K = 1.34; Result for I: 0.823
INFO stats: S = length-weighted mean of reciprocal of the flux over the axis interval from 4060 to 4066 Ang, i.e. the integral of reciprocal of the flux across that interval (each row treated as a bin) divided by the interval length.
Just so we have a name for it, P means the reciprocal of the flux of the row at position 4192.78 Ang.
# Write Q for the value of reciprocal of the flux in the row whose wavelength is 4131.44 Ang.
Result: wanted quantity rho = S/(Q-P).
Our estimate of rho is 3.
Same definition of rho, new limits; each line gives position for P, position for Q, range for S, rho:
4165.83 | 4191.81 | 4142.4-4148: 22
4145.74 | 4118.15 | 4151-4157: -23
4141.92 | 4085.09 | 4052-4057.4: 4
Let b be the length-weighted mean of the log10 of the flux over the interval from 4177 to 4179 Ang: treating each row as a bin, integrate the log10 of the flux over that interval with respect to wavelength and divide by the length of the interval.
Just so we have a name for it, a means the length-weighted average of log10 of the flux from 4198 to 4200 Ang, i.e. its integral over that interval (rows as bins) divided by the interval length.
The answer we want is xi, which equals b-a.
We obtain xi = 0.02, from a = 1.34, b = 1.36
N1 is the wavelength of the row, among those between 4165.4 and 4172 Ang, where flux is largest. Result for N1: 4167.75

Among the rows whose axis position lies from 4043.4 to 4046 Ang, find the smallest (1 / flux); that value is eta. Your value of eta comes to 0.045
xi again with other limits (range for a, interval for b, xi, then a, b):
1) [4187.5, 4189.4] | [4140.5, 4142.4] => 0.03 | 1.27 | 1.30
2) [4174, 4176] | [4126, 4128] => -0.11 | 1.32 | 1.20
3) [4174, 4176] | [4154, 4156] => -0.08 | 1.32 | 1.24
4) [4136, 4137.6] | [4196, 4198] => -0.03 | 1.31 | 1.28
